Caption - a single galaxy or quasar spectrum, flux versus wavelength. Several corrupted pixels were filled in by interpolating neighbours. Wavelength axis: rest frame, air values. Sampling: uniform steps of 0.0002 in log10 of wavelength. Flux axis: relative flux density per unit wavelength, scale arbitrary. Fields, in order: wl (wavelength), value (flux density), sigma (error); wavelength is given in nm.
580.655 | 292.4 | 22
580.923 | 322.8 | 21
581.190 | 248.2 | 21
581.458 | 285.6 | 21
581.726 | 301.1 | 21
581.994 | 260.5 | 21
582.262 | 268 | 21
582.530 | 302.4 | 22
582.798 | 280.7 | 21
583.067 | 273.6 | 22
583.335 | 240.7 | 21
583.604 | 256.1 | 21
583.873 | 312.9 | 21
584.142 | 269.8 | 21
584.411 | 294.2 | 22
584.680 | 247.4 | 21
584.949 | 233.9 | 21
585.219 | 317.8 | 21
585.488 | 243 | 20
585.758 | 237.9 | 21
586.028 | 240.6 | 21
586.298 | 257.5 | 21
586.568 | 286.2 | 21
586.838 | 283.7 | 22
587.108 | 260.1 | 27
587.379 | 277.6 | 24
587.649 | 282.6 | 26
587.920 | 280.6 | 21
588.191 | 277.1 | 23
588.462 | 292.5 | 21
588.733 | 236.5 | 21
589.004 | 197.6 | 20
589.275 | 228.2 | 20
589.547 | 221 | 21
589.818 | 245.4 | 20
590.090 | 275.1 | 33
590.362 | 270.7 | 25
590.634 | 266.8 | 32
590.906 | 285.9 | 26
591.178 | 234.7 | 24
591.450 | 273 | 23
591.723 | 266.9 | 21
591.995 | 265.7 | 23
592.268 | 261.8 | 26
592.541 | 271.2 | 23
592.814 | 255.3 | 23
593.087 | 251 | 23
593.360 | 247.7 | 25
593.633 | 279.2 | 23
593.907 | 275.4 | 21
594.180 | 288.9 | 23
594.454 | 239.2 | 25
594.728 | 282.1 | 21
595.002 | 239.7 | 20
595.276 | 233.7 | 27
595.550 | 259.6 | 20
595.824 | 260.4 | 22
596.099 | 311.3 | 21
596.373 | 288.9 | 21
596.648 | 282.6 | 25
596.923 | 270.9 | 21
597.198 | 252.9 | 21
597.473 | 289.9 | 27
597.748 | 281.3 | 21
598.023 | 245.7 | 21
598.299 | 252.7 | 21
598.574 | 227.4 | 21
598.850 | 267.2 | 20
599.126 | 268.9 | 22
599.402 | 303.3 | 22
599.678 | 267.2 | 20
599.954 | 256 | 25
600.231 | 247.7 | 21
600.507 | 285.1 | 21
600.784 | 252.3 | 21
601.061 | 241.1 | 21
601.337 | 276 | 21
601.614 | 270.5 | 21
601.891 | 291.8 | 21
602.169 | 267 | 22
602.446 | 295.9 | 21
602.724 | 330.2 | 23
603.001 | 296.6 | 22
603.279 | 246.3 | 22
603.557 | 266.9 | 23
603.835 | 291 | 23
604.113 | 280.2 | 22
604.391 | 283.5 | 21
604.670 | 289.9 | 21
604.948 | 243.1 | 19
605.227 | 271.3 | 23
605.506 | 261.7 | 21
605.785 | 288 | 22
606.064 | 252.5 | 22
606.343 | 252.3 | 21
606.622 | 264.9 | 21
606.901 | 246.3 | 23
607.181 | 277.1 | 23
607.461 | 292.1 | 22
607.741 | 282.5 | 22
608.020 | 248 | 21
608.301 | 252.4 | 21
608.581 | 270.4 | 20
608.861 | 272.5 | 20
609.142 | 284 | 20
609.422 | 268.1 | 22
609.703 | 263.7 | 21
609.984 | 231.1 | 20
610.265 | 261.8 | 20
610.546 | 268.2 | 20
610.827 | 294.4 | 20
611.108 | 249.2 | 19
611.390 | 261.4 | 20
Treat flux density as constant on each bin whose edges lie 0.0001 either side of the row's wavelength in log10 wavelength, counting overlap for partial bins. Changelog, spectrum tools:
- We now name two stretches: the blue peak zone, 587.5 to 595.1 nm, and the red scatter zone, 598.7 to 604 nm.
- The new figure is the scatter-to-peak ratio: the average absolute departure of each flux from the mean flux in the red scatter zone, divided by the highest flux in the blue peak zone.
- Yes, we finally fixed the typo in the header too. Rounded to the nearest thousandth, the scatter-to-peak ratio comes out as 0.062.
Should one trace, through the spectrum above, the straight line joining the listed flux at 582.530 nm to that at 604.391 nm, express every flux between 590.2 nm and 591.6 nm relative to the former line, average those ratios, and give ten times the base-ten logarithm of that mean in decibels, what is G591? -0.45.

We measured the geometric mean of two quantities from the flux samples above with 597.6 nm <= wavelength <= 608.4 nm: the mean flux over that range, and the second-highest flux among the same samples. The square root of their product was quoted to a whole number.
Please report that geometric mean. 286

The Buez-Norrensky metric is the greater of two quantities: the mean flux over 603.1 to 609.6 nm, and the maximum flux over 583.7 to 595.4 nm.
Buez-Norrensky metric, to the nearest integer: 318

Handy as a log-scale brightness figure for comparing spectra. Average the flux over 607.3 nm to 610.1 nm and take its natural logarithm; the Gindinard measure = 5.59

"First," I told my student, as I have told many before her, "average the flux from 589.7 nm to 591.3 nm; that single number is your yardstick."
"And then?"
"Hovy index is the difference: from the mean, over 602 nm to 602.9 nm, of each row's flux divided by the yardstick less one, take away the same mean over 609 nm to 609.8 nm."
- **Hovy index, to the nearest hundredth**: 0.10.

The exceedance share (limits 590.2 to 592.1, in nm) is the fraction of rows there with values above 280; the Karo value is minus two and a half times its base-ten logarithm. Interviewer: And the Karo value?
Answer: 2.1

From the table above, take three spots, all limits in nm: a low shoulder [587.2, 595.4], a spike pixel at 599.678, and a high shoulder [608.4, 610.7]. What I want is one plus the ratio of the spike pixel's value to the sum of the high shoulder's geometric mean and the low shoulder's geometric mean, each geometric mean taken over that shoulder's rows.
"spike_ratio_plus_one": 1.51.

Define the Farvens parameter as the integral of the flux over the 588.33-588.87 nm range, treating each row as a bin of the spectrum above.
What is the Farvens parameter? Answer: 143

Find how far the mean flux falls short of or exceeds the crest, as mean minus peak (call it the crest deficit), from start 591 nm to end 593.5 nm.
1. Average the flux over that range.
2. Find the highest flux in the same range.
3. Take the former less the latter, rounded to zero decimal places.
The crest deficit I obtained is -14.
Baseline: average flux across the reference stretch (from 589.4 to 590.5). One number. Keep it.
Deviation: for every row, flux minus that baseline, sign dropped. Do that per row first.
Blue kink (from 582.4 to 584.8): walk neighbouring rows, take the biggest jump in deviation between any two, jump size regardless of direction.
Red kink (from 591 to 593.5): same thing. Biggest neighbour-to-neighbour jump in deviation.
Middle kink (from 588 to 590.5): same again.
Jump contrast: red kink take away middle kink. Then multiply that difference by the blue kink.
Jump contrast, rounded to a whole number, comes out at -1306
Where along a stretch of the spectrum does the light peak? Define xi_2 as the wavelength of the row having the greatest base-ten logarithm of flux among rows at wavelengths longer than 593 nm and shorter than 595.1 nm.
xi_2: 594.180 nm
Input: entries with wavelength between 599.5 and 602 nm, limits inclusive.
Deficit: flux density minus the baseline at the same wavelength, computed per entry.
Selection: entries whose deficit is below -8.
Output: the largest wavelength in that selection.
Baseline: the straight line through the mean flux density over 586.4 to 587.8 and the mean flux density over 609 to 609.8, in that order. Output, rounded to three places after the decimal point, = 601.061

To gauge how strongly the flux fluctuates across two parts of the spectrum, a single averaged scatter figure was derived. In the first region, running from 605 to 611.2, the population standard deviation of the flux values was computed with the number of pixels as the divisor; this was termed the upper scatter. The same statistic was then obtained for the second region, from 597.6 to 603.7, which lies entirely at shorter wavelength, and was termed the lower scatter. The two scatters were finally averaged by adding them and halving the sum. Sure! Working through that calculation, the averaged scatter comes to 19.7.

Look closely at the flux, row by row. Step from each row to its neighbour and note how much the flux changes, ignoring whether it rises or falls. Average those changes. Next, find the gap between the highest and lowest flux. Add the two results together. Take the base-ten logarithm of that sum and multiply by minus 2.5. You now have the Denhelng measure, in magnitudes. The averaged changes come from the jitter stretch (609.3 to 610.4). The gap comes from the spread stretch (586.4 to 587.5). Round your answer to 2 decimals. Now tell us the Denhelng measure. -4.22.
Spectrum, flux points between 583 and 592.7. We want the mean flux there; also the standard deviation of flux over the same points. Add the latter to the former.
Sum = 288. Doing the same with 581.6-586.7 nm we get 296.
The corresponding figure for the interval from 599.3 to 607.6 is 294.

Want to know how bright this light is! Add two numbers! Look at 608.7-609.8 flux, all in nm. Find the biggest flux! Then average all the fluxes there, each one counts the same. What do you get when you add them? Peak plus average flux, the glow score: 556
